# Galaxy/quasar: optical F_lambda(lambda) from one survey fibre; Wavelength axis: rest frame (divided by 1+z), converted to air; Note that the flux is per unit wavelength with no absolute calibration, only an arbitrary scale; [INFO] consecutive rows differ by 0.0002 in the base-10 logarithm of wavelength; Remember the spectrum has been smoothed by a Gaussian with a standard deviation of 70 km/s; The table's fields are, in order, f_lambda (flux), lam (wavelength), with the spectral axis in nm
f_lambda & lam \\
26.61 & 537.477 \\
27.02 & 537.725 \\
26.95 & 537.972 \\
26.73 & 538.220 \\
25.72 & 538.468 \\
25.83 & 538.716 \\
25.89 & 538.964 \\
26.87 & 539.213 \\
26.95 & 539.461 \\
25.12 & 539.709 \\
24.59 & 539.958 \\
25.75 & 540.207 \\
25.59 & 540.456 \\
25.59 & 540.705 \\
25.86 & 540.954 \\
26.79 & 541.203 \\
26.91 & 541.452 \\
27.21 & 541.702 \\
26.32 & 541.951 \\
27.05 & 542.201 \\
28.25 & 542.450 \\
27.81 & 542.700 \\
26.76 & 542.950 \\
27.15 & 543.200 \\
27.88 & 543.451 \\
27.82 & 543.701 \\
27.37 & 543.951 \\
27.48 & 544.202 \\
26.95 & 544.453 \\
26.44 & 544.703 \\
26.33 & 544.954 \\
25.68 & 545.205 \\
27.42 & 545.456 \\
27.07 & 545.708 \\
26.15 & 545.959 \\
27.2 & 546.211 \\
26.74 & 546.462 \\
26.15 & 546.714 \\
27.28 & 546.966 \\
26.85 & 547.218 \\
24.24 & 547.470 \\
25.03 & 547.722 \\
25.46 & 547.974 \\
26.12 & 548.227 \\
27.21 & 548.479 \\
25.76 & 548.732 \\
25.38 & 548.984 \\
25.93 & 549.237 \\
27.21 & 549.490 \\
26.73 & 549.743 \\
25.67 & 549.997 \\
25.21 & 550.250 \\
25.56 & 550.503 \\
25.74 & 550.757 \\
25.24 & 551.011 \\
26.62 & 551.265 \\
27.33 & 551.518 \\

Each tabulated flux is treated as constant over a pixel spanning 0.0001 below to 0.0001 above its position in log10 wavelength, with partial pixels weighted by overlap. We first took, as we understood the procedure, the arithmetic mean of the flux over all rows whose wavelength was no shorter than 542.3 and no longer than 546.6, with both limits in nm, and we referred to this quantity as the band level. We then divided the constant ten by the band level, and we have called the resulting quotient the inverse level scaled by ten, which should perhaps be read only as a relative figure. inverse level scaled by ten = 0.369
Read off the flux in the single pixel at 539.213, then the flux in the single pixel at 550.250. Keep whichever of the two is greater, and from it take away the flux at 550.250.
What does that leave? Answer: 1.7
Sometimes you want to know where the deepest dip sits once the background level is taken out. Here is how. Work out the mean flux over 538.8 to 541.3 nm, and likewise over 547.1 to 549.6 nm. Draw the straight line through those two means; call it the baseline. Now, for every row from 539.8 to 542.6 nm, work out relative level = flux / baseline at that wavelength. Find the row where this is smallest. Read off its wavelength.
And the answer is 539.958 nm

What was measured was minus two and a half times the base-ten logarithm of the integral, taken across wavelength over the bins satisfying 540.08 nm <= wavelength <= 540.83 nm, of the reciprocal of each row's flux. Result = 3.84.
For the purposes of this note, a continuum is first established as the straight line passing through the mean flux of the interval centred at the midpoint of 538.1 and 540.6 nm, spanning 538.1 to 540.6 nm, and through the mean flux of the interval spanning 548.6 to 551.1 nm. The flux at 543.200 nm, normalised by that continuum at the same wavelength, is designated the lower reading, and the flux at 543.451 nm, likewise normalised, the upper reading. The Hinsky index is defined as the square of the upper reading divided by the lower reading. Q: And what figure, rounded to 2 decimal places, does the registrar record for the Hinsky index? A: 1.11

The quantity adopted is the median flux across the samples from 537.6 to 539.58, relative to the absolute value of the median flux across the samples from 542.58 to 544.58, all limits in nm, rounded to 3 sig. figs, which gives 0.977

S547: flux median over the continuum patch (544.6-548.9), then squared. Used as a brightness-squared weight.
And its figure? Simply 693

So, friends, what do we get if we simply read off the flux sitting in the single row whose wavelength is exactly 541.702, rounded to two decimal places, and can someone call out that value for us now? 27.21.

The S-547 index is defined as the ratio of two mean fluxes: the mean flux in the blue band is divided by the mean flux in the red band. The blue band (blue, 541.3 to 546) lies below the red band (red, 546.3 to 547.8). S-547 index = 1.04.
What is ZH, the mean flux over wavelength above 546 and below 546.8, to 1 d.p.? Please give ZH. 26.7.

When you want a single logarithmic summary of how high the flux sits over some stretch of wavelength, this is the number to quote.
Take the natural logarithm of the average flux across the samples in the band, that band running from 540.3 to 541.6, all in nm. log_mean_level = 3.26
